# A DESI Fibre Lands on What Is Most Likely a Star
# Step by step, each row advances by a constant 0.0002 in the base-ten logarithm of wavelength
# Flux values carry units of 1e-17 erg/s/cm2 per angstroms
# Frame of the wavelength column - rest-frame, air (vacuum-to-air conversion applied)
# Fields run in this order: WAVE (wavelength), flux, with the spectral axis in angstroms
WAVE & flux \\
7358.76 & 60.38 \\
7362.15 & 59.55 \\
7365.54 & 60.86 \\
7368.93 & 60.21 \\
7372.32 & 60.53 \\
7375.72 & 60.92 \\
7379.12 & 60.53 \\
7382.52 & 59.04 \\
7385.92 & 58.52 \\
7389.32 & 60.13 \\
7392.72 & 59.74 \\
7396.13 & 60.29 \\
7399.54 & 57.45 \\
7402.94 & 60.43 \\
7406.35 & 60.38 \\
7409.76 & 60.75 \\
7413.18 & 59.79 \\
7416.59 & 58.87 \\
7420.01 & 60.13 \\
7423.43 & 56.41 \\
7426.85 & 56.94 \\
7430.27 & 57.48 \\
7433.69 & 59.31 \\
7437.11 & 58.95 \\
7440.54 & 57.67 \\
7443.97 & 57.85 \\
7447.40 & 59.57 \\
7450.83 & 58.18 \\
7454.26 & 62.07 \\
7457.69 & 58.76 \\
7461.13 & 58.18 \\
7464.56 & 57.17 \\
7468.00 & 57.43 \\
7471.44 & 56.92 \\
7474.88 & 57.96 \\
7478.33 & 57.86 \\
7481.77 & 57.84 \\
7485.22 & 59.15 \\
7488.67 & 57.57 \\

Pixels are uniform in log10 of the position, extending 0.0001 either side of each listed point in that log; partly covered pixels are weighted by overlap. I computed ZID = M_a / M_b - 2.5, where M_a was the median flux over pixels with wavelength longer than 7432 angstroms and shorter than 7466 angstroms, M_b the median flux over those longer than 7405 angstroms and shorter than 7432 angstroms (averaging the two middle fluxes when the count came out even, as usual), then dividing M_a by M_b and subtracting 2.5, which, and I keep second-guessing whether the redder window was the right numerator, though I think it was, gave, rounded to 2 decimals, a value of -1.51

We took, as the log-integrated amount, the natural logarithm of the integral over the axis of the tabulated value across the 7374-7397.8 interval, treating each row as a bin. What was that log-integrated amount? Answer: 7.26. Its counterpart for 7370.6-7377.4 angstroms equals 6.02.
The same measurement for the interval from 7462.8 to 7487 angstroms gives 7.24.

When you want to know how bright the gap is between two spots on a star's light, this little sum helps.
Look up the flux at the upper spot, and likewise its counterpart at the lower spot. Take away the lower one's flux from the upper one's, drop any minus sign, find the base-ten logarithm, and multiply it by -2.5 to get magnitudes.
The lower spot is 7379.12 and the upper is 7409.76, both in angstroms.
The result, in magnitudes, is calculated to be 1.6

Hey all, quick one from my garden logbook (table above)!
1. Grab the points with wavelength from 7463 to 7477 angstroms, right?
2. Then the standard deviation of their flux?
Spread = 0.4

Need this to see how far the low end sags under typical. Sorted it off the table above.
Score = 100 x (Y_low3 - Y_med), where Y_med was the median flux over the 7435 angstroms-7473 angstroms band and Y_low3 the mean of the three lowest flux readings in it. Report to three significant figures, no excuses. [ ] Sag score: -101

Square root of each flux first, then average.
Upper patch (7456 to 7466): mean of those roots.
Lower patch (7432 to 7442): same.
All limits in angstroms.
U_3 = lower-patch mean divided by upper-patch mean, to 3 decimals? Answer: 1.005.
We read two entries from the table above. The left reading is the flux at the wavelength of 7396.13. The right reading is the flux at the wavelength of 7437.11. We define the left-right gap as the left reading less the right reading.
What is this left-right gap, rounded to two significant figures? 1.3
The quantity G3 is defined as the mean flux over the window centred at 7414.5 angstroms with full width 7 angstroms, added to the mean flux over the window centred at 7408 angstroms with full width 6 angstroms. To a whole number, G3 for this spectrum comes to 120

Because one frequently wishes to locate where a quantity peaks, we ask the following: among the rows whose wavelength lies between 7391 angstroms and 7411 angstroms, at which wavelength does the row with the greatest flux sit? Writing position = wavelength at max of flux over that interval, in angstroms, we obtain 7409.76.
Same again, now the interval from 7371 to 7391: 7375.72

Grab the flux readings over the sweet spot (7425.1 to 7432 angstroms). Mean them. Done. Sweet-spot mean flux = 57.2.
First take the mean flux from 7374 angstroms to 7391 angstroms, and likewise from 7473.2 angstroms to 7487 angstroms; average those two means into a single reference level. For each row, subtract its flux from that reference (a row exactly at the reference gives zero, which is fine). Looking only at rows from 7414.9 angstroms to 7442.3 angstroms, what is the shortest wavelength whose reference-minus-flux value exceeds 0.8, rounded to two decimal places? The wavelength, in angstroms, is 7423.43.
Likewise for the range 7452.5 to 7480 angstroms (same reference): 7461.13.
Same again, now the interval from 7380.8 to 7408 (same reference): 7399.54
